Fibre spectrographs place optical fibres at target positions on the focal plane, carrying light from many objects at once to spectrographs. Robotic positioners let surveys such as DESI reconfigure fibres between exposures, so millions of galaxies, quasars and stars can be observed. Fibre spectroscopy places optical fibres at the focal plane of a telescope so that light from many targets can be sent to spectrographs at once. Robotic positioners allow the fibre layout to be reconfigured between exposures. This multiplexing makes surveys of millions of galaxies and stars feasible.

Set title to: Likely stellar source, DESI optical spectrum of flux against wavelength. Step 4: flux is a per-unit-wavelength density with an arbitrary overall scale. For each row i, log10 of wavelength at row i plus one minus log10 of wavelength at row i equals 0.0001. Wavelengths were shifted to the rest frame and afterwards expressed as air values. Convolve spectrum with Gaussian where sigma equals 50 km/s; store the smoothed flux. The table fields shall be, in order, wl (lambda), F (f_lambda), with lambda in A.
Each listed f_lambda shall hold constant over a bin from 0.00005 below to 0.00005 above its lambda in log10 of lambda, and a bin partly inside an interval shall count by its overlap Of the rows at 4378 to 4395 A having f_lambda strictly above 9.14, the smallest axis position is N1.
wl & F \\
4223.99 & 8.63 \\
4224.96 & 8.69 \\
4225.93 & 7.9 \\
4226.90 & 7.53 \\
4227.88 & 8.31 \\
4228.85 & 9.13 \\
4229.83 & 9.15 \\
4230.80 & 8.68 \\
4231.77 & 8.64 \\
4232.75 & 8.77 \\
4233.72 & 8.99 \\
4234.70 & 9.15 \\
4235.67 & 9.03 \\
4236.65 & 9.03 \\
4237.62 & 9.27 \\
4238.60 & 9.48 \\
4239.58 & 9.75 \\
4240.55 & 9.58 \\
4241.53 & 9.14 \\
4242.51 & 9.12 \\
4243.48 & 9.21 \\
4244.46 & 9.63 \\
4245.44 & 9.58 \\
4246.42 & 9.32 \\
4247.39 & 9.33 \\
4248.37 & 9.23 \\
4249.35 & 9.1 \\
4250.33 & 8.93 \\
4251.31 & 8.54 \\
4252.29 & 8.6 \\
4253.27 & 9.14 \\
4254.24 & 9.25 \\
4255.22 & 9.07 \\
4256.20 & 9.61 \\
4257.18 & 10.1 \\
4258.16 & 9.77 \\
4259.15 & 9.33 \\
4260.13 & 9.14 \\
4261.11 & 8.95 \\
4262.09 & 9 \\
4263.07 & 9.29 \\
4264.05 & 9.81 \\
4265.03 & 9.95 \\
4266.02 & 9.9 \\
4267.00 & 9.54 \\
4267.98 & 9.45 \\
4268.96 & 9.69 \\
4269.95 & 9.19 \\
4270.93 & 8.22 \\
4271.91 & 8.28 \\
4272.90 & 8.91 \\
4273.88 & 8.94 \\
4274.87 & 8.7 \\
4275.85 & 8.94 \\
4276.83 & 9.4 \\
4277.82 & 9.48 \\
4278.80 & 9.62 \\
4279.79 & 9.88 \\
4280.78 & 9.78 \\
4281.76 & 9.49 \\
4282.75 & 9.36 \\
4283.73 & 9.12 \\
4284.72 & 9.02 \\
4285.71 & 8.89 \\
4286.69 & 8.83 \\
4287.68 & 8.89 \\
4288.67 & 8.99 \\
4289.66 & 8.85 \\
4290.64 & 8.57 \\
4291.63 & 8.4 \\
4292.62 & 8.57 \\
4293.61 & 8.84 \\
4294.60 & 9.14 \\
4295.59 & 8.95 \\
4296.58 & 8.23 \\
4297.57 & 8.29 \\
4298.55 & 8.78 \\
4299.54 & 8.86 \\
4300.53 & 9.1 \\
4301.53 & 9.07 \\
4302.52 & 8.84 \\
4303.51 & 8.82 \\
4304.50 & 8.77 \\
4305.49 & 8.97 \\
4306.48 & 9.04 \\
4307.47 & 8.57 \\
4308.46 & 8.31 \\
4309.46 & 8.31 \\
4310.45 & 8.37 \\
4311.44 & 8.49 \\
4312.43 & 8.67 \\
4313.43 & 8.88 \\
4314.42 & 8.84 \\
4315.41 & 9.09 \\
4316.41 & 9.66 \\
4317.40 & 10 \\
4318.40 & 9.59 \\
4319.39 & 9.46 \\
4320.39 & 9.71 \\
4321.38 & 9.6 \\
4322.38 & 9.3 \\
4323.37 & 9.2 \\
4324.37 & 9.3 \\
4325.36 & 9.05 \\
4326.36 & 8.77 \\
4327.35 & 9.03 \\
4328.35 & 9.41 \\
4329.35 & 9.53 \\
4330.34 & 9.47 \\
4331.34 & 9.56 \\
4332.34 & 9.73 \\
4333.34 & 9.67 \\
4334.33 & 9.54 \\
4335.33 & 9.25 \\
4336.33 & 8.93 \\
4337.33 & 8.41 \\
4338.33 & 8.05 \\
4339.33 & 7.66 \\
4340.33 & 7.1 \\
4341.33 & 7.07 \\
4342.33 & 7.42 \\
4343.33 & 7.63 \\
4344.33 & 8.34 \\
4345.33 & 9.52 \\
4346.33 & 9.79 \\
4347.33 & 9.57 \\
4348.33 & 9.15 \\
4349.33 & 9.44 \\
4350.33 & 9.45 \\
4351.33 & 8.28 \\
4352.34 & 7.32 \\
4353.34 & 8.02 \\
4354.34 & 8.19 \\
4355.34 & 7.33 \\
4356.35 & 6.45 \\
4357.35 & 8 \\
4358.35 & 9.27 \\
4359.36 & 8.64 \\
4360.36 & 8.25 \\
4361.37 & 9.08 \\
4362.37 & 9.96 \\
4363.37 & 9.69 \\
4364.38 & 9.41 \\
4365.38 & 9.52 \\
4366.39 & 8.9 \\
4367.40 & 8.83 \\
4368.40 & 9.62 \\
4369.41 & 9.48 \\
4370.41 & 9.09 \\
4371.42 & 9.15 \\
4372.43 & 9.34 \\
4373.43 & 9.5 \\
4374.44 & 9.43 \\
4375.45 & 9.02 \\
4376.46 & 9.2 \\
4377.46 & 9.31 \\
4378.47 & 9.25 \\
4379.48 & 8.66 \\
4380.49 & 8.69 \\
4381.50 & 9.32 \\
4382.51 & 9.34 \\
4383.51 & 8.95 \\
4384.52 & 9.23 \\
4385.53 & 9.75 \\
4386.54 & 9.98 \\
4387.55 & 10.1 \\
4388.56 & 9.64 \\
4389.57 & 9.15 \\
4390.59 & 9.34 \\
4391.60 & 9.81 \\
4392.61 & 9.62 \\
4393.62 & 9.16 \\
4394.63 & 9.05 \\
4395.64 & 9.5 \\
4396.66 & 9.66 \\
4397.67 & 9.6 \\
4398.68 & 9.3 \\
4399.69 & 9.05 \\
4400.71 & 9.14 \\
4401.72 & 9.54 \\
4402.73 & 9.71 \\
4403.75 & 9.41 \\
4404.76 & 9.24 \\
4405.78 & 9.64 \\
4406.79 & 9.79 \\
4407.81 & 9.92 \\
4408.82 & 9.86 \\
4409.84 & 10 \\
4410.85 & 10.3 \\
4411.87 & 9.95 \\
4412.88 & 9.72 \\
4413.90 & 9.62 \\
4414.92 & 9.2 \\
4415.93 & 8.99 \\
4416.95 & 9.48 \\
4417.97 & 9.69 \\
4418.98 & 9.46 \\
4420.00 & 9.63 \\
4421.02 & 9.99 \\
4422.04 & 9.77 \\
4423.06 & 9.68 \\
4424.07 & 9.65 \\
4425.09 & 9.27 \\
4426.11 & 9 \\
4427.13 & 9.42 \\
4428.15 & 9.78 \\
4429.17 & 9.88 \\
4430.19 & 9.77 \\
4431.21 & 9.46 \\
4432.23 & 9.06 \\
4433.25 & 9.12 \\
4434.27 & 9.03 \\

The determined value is 4378.47 A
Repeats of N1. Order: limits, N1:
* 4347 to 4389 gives 4347.33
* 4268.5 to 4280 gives 4268.96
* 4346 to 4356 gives 4346.33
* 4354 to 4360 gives 4358.35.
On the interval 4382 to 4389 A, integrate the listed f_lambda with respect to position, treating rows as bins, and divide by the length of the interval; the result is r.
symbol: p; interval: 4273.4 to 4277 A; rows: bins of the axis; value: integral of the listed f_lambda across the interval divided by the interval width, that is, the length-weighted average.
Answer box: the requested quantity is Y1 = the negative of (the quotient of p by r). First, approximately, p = 8.97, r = 9.6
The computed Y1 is -0.94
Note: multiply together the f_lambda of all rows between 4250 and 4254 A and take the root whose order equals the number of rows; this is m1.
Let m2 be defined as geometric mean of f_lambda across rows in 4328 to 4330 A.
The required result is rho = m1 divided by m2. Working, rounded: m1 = 8.80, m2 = 9.5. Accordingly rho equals 0.93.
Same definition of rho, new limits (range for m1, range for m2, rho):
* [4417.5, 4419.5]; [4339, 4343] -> 1.31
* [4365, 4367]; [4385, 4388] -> 0.93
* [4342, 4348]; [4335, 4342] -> 1.08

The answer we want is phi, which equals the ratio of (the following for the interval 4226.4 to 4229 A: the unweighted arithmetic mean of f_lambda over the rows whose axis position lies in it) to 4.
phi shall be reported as 2.08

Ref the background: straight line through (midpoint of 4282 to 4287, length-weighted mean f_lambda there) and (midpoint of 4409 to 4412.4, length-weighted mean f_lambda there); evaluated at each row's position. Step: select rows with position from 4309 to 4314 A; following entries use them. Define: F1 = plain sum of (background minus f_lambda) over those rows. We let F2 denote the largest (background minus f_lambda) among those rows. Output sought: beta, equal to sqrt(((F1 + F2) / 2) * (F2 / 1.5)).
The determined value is 1.2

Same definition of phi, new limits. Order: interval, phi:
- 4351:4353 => 1.95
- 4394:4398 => 2.36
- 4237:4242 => 2.36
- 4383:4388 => 2.40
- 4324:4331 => 2.31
